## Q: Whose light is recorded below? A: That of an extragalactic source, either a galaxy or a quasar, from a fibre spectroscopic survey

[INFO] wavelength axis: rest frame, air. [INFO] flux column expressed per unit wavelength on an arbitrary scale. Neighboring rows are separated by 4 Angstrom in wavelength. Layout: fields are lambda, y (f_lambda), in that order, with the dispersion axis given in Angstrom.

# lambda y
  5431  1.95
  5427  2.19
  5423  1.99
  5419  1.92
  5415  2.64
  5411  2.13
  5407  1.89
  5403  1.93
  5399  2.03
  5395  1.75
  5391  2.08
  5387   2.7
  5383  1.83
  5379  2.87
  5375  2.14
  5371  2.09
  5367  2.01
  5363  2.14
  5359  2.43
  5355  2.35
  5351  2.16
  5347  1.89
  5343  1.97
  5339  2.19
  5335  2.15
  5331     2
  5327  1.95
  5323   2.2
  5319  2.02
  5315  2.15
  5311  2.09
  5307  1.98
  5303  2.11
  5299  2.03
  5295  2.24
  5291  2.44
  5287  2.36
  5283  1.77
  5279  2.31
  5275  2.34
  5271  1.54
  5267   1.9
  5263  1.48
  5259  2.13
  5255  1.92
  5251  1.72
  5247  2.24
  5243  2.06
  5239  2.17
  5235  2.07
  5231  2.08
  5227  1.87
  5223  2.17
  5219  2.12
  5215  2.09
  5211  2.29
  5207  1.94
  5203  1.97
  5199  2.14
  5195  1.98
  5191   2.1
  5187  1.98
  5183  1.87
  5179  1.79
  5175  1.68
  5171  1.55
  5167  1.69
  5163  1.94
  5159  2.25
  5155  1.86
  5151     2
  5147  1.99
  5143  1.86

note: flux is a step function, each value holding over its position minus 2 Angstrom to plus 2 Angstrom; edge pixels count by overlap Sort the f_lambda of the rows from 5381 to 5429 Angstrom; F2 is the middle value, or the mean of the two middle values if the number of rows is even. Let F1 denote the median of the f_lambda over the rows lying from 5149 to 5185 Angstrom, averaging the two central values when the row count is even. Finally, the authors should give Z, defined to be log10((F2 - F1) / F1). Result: -1.09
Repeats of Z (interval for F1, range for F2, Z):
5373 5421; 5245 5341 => -1.66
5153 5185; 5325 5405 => -0.85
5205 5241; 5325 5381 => -1.62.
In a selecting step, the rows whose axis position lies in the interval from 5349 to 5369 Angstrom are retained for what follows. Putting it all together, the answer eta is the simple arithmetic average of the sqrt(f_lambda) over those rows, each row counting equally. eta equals 1.49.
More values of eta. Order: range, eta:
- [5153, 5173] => 1.36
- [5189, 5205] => 1.43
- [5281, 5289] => 1.43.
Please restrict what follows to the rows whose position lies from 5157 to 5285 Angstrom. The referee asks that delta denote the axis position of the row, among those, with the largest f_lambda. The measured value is 5275 Angstrom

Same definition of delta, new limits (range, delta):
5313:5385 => 5379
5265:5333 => 5291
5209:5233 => 5211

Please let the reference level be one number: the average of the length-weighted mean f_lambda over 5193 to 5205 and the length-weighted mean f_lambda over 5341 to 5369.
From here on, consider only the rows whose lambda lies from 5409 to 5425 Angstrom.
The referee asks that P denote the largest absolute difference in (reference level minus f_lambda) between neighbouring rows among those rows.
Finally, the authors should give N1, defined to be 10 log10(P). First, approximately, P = 0.72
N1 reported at -1.4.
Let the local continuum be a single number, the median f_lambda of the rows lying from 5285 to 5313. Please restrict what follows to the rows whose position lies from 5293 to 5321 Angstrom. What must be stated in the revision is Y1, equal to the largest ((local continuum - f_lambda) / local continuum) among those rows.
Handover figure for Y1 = 0.06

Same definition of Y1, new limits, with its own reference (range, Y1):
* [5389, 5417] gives 0.17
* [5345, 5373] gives 0.10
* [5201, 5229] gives 0.11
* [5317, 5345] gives 0.08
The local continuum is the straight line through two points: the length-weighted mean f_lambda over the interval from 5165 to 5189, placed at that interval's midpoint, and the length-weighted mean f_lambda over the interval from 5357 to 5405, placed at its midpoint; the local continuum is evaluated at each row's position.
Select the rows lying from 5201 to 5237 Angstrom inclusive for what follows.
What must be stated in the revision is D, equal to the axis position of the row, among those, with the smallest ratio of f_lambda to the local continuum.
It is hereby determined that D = 5227 Angstrom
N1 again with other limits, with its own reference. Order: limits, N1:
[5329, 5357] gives -5.7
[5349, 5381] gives -1.4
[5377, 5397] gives 0.2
